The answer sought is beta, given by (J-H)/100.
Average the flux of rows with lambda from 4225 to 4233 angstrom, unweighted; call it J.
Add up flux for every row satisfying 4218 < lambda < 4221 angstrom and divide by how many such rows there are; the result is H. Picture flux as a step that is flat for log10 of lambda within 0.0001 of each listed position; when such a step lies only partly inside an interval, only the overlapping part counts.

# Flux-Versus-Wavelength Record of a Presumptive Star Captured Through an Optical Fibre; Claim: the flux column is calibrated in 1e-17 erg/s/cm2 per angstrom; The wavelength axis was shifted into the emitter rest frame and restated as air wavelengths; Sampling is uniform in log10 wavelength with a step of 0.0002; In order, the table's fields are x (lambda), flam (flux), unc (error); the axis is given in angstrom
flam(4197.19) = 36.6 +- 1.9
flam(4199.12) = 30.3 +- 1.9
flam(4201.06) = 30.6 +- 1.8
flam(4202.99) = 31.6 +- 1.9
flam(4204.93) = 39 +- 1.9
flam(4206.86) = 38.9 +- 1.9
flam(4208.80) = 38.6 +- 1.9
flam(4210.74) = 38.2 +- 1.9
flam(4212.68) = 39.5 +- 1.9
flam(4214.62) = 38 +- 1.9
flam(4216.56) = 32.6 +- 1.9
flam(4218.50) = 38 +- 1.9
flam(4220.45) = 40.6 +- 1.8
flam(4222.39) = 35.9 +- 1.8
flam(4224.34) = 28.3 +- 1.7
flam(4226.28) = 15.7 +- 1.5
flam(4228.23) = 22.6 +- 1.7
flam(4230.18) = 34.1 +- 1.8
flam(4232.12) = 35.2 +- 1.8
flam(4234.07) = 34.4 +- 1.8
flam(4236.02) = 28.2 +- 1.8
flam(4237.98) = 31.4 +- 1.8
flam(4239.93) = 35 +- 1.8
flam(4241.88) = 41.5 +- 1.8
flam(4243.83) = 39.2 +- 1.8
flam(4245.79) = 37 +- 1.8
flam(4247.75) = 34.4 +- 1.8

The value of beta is -0.124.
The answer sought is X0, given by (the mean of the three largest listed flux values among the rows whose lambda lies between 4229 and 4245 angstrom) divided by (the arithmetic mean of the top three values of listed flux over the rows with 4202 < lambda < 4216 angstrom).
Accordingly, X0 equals 0.99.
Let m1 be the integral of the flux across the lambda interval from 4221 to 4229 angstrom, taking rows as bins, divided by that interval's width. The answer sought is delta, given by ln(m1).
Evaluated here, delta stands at 3.28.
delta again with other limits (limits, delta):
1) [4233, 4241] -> 3.48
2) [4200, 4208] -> 3.56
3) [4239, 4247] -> 3.64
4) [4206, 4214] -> 3.66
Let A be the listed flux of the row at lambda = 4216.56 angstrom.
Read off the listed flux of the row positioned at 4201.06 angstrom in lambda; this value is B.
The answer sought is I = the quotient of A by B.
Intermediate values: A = 32.6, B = 30.6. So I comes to 1.07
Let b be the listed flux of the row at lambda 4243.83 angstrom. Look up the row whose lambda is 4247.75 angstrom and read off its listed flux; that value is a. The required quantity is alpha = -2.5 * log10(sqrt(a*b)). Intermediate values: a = 34.4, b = 39.2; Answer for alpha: -3.912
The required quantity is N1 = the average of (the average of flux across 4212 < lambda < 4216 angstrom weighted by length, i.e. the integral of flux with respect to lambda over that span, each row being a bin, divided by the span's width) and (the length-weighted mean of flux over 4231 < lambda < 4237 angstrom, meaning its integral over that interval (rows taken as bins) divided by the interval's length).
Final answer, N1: 35.4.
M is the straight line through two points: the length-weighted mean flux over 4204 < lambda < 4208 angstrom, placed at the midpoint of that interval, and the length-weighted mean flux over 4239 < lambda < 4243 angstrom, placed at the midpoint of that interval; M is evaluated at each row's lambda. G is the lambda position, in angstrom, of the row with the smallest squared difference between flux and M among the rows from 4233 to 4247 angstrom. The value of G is 4243.83 angstrom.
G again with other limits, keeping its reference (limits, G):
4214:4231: 4218.50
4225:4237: 4232.12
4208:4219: 4208.80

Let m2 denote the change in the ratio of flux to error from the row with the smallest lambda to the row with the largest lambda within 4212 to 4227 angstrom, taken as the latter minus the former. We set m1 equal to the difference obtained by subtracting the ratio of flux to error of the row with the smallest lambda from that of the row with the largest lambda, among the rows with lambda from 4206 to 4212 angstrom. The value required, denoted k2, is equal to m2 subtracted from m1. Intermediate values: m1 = -0.4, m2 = -10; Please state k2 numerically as 10.0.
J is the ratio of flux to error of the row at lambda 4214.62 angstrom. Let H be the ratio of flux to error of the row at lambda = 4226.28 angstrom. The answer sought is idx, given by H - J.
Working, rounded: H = 10.5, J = 20.0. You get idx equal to -9.5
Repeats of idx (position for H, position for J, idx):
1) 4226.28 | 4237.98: -7.0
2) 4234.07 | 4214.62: -0.9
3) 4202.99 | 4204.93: -3.9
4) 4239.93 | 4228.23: 6.2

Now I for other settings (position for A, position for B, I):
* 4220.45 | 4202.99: 1.28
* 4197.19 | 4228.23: 1.62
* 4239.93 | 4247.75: 1.02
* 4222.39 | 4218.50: 0.94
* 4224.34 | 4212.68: 0.72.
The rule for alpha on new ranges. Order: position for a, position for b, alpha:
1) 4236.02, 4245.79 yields -3.773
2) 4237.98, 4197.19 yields -3.826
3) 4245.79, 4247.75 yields -3.881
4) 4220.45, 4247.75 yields -3.931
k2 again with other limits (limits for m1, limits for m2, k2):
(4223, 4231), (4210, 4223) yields 2.5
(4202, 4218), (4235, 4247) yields -4.4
